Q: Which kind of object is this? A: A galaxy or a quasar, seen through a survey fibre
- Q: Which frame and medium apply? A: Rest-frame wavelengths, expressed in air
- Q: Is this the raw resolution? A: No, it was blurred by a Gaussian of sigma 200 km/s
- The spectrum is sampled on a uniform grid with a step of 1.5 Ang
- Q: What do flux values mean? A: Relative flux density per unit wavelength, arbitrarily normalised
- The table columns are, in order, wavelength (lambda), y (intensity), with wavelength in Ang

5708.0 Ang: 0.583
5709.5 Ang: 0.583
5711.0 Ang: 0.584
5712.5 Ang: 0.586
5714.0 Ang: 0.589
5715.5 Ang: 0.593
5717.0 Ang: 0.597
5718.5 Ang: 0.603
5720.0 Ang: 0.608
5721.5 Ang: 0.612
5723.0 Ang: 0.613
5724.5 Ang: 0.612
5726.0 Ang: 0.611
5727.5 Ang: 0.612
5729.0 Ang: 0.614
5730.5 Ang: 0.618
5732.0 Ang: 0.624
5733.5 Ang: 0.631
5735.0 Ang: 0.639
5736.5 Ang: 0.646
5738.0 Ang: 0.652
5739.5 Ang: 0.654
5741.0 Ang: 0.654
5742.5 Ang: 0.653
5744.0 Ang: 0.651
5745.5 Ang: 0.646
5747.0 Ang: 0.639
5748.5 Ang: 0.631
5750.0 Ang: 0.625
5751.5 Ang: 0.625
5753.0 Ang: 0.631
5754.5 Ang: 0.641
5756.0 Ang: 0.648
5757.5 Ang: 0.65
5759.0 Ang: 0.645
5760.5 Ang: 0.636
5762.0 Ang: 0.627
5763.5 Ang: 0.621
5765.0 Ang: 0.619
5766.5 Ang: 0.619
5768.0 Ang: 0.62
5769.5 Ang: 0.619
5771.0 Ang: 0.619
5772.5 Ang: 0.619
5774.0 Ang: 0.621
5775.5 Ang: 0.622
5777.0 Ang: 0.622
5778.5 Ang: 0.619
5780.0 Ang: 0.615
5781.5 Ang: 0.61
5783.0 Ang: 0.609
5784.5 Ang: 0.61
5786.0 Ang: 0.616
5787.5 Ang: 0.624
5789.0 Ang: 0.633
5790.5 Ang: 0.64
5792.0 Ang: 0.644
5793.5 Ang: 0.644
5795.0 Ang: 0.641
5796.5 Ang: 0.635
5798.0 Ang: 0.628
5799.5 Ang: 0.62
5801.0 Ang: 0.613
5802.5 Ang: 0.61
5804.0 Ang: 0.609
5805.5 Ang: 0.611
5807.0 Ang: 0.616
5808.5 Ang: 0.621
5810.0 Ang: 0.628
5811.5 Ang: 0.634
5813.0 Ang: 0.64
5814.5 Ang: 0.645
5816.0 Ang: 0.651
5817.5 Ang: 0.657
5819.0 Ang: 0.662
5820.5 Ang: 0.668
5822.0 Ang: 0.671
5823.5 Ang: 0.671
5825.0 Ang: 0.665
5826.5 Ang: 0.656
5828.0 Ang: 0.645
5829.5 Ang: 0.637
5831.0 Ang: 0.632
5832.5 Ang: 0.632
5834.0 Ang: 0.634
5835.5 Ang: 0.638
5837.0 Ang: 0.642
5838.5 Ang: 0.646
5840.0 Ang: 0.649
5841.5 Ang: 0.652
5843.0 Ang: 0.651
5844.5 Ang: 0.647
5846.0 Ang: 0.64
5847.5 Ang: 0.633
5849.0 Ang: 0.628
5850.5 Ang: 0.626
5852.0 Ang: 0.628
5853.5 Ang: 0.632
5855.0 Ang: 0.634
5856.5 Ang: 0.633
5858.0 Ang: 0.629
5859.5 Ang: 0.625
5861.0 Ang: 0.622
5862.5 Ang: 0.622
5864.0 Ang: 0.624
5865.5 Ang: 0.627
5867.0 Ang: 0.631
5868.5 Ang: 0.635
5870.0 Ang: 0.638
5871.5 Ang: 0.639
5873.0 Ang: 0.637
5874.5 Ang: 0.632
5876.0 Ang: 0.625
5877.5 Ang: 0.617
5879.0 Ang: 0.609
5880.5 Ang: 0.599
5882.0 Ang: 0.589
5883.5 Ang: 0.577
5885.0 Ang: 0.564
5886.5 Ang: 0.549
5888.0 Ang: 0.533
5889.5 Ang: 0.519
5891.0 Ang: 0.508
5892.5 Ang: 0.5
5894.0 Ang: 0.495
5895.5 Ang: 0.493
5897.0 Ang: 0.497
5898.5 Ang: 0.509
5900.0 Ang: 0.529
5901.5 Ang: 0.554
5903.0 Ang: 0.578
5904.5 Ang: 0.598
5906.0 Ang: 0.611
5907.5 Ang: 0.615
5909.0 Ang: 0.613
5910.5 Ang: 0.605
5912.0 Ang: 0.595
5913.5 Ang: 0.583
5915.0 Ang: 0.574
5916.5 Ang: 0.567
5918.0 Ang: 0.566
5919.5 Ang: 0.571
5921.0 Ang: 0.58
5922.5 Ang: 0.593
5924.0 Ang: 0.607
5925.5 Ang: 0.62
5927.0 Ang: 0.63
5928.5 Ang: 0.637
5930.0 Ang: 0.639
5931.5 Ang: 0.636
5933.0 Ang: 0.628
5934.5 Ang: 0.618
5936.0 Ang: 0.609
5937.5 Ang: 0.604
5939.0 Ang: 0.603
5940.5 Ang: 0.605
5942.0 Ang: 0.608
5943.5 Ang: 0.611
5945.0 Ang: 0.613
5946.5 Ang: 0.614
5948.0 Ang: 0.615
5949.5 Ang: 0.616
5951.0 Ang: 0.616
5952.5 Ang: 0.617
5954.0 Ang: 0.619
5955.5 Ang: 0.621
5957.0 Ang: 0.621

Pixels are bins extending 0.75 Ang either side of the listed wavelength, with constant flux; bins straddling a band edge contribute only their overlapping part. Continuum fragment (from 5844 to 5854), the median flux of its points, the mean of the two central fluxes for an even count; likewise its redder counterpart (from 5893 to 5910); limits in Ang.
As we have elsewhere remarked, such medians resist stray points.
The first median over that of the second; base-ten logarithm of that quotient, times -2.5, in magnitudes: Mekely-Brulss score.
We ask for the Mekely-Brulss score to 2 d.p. -0.14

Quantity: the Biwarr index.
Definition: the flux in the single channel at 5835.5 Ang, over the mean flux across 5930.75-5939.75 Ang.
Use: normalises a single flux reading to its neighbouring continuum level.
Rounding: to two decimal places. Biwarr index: 1.04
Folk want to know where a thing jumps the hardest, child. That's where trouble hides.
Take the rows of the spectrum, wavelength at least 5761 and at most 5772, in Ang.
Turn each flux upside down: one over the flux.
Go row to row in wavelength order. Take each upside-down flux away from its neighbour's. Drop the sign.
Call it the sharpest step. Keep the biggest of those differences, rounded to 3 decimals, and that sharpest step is 0.015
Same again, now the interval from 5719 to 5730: 0.011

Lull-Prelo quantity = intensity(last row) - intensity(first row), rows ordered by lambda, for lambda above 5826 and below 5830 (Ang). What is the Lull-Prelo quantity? -0.019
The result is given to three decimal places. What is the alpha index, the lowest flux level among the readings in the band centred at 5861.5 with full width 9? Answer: 0.622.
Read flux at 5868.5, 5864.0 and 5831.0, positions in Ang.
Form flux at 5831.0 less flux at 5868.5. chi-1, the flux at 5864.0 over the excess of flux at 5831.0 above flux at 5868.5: -208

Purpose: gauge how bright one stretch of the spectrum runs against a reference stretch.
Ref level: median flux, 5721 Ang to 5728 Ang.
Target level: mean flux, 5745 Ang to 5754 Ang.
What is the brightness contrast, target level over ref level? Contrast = 1.03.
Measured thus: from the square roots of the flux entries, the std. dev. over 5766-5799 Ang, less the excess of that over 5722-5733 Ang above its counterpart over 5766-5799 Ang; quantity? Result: 0.011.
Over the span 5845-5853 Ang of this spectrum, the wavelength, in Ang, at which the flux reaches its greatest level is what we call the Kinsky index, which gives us 5846.0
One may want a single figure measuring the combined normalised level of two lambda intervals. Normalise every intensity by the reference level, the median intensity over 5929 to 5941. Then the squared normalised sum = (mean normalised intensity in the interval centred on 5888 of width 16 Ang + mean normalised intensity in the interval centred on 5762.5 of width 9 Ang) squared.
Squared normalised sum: 3.62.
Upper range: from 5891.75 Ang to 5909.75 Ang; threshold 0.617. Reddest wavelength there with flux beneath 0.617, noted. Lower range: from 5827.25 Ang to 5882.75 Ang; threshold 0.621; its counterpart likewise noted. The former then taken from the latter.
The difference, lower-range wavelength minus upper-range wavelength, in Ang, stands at -27.0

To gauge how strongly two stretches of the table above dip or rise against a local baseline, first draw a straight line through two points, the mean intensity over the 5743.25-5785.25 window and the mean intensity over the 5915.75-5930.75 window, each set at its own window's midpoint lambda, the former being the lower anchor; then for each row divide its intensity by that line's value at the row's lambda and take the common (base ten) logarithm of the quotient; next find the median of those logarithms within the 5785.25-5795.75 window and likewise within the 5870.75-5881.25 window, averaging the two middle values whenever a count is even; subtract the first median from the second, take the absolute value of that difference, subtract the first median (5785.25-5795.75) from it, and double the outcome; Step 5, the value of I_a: -0.023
